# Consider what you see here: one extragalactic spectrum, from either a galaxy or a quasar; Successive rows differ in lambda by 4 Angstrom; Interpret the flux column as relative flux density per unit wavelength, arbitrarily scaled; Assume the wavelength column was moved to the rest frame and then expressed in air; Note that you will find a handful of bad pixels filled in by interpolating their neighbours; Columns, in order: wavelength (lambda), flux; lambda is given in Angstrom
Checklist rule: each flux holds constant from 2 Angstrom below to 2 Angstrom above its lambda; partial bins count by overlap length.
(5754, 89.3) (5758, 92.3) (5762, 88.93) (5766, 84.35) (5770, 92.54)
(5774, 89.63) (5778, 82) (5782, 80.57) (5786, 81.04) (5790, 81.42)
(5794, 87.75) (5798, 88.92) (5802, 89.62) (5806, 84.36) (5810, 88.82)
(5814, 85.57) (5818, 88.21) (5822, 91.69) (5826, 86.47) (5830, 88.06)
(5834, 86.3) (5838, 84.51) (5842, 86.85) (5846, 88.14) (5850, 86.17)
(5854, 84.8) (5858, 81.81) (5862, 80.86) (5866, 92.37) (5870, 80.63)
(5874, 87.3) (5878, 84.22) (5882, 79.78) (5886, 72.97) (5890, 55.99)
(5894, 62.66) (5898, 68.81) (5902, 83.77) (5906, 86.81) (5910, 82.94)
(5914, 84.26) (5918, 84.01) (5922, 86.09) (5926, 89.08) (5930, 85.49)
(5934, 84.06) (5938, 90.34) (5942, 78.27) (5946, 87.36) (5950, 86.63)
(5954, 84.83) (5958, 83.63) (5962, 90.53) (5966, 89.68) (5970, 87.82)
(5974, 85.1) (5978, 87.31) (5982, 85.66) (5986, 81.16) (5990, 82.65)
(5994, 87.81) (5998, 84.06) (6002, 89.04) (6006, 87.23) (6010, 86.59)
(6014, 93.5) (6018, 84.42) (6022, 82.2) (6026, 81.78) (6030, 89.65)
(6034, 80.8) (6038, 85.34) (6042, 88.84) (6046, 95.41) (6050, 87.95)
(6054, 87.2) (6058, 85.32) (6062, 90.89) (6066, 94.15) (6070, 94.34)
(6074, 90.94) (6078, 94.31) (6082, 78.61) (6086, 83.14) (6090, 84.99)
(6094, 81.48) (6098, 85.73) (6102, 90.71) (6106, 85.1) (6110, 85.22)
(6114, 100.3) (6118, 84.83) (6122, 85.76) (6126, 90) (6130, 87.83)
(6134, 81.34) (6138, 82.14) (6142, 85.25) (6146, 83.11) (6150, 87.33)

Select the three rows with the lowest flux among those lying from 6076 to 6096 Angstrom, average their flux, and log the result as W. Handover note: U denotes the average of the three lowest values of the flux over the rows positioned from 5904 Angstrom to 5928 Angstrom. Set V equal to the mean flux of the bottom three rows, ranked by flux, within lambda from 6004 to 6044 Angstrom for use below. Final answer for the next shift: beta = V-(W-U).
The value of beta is 84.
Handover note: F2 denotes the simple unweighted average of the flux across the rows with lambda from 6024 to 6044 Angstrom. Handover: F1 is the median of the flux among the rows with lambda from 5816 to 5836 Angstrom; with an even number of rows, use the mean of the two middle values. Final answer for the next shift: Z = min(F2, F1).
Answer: 85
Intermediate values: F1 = 88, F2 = 85.3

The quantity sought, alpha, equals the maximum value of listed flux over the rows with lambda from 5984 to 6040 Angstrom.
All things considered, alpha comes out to 93.5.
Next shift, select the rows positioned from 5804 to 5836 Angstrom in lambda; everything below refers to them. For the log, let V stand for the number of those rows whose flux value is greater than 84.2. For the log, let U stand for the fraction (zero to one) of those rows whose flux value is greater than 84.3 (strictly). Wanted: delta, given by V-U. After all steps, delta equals 7.0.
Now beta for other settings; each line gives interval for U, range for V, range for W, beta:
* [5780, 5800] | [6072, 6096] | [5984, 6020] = 79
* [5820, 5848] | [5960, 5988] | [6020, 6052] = 88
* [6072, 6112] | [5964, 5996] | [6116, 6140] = 81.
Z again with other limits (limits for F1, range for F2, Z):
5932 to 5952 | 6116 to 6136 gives 86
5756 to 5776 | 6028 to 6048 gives 88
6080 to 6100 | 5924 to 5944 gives 83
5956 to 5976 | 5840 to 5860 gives 86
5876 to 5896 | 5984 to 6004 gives 73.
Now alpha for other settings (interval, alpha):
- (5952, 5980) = 90.53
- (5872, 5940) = 90.34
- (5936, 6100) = 95.41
